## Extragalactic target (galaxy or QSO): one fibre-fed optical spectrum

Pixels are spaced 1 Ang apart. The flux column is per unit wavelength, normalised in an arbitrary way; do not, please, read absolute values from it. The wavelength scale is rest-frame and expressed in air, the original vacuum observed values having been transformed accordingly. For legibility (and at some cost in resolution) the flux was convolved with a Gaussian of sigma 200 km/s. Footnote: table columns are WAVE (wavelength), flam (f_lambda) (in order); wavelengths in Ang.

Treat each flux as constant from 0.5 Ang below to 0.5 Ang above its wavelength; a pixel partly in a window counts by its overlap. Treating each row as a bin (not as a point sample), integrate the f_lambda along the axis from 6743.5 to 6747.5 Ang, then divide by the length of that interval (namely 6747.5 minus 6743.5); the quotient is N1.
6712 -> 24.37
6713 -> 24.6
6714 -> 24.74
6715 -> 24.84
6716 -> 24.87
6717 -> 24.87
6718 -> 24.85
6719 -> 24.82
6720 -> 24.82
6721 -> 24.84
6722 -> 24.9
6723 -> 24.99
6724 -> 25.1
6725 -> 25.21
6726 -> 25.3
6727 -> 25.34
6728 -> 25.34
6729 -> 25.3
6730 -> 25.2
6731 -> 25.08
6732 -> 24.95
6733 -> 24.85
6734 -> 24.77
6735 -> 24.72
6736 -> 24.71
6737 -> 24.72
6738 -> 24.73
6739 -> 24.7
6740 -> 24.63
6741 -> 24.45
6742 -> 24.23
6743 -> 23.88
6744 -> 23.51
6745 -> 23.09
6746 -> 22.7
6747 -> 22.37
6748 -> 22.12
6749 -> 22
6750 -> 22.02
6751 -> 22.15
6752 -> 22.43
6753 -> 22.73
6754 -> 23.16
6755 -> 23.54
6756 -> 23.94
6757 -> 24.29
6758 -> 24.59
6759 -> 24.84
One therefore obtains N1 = 22.92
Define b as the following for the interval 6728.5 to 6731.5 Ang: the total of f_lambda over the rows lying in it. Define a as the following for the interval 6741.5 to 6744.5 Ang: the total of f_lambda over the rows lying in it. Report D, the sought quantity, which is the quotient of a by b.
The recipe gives 0.95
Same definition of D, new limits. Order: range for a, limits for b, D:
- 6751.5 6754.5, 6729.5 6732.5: 0.91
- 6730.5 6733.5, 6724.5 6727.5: 0.99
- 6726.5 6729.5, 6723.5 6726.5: 1.00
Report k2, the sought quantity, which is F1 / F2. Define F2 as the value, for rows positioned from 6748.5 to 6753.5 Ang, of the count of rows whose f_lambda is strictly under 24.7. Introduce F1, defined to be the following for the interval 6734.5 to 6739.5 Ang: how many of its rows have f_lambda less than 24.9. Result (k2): 1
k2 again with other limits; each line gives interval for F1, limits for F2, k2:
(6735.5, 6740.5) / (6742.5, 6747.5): 1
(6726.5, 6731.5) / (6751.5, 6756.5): 0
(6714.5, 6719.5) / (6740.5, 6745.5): 1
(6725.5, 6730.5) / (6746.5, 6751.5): 0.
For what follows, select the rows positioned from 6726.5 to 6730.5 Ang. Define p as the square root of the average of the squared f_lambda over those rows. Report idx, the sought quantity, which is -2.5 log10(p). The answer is -3.51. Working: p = 25.3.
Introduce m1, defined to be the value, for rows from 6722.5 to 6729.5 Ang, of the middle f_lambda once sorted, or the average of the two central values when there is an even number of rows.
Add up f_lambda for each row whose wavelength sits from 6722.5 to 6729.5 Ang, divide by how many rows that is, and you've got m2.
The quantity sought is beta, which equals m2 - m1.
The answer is -0.07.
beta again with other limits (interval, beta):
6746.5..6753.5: 0.11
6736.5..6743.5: -0.15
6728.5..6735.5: 0.03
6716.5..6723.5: 0.02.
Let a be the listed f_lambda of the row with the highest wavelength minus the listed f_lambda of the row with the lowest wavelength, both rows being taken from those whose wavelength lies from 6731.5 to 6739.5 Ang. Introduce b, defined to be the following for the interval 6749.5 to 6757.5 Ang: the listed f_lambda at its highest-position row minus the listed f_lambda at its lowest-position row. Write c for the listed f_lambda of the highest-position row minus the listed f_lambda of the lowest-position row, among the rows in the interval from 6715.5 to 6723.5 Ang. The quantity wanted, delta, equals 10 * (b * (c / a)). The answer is -11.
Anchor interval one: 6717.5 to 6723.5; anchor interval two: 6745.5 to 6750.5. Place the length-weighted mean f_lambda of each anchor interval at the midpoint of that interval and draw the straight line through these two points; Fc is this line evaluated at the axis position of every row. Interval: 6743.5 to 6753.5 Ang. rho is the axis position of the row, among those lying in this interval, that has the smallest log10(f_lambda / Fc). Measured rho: 6749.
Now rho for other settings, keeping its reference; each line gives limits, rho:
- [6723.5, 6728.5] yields 6724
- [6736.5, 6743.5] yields 6743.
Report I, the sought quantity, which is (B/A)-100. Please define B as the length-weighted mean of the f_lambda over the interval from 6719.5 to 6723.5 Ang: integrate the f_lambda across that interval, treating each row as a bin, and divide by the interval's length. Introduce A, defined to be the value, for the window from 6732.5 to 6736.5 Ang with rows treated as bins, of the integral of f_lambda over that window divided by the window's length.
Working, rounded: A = 24.8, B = 24.9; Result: -99.0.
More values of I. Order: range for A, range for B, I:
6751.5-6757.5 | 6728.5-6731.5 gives -98.9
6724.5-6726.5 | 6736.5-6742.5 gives -99.0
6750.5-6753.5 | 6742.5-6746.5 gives -99.0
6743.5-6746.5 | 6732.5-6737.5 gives -98.9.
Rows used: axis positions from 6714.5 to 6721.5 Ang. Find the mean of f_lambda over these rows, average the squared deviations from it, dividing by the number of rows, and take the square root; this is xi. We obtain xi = 0.02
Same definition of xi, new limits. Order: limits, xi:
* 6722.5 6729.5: 0.12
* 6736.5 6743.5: 0.30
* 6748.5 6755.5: 0.55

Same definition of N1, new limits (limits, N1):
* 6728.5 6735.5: 24.98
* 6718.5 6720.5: 24.82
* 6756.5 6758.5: 24.44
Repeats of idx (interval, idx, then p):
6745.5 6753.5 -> -3.37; 22.3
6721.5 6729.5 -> -3.50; 25.2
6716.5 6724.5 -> -3.49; 24.9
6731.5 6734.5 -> -3.49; 24.9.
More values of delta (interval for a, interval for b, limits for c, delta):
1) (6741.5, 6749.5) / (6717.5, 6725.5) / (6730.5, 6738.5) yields 1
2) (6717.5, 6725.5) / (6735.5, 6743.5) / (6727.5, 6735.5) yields 14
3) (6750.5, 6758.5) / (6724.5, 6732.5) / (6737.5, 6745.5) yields 2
